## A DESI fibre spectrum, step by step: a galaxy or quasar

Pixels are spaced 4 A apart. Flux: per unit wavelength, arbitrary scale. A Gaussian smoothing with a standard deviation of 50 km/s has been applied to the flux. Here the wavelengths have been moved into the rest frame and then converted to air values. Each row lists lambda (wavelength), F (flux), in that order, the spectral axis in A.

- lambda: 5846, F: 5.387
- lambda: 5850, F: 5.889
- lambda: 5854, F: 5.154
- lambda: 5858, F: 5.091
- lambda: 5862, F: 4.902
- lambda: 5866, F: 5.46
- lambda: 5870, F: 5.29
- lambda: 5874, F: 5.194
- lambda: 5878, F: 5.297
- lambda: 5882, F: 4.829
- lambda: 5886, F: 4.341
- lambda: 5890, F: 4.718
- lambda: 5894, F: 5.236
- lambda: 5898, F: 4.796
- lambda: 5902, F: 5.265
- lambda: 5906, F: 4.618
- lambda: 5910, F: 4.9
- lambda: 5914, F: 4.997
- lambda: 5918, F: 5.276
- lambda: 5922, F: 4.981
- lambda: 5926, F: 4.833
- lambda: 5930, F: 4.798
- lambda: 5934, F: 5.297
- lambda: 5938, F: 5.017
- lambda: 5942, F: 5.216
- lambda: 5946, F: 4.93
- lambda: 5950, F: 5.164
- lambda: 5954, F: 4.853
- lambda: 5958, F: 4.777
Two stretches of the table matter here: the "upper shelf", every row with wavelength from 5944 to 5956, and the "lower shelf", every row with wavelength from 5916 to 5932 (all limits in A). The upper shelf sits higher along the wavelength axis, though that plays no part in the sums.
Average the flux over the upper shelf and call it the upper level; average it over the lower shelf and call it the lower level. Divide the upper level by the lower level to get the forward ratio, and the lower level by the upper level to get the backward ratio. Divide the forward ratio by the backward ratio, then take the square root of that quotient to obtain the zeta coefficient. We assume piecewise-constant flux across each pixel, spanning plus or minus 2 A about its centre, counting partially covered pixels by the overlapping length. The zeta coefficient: 1.00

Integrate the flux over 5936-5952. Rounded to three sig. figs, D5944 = 81.3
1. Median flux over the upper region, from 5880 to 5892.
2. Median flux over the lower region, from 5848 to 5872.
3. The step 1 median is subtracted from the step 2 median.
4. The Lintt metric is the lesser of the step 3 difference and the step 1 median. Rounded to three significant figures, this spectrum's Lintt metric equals 0.504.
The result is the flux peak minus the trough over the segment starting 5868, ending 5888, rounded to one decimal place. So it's 1.0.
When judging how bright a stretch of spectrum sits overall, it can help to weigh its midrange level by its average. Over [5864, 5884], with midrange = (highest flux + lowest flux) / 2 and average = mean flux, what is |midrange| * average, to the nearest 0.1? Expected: 26.8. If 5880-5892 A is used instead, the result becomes 21.2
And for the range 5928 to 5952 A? 25.6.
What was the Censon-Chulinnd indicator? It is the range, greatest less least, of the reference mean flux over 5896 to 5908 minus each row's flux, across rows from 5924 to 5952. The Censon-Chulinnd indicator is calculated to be 0.50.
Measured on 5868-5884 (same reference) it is 0.47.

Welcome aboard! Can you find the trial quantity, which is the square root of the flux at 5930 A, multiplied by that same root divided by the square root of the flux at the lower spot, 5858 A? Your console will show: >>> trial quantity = 2.13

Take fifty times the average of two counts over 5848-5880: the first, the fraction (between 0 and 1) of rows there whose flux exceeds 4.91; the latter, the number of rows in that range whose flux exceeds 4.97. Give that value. 197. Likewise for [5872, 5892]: 60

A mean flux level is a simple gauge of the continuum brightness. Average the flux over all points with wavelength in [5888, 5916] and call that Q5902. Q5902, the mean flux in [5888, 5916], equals 4.93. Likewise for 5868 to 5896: 4.99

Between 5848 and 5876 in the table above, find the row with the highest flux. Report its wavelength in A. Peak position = 5850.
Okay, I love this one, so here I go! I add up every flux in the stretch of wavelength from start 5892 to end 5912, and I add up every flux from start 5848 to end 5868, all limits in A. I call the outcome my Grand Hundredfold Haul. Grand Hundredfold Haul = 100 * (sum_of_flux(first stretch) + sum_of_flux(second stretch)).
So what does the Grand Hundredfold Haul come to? 5131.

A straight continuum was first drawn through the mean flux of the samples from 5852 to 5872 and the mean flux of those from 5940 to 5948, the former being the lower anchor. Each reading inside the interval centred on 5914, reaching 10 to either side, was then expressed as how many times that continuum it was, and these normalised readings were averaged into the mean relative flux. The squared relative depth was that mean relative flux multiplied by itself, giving 0.94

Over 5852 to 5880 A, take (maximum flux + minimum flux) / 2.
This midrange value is 5.18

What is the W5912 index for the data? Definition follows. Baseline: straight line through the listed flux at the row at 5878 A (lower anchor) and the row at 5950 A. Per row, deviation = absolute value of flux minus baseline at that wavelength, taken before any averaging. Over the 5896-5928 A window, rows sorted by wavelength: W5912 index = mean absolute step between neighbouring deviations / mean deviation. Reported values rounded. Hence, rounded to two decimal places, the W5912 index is 0.96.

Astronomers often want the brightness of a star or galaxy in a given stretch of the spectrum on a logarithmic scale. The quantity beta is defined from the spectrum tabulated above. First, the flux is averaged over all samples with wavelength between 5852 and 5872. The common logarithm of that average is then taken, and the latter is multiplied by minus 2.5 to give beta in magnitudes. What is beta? -1.79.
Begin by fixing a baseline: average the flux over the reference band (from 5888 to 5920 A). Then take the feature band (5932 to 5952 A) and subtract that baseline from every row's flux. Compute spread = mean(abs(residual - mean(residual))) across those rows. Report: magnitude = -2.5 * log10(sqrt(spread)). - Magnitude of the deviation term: 1.15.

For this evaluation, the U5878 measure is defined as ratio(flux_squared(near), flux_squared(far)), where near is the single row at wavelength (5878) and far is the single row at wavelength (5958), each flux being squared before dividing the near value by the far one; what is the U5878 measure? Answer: 1.23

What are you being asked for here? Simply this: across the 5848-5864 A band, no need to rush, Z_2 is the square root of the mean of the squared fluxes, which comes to 5.27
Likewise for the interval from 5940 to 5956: 5.04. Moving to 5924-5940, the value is 4.99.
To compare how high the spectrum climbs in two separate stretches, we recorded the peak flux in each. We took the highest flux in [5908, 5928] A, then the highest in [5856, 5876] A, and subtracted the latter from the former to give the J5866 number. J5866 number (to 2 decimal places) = -0.18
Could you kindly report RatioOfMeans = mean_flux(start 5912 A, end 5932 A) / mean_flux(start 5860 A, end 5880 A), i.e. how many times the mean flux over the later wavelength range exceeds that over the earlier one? 0.95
